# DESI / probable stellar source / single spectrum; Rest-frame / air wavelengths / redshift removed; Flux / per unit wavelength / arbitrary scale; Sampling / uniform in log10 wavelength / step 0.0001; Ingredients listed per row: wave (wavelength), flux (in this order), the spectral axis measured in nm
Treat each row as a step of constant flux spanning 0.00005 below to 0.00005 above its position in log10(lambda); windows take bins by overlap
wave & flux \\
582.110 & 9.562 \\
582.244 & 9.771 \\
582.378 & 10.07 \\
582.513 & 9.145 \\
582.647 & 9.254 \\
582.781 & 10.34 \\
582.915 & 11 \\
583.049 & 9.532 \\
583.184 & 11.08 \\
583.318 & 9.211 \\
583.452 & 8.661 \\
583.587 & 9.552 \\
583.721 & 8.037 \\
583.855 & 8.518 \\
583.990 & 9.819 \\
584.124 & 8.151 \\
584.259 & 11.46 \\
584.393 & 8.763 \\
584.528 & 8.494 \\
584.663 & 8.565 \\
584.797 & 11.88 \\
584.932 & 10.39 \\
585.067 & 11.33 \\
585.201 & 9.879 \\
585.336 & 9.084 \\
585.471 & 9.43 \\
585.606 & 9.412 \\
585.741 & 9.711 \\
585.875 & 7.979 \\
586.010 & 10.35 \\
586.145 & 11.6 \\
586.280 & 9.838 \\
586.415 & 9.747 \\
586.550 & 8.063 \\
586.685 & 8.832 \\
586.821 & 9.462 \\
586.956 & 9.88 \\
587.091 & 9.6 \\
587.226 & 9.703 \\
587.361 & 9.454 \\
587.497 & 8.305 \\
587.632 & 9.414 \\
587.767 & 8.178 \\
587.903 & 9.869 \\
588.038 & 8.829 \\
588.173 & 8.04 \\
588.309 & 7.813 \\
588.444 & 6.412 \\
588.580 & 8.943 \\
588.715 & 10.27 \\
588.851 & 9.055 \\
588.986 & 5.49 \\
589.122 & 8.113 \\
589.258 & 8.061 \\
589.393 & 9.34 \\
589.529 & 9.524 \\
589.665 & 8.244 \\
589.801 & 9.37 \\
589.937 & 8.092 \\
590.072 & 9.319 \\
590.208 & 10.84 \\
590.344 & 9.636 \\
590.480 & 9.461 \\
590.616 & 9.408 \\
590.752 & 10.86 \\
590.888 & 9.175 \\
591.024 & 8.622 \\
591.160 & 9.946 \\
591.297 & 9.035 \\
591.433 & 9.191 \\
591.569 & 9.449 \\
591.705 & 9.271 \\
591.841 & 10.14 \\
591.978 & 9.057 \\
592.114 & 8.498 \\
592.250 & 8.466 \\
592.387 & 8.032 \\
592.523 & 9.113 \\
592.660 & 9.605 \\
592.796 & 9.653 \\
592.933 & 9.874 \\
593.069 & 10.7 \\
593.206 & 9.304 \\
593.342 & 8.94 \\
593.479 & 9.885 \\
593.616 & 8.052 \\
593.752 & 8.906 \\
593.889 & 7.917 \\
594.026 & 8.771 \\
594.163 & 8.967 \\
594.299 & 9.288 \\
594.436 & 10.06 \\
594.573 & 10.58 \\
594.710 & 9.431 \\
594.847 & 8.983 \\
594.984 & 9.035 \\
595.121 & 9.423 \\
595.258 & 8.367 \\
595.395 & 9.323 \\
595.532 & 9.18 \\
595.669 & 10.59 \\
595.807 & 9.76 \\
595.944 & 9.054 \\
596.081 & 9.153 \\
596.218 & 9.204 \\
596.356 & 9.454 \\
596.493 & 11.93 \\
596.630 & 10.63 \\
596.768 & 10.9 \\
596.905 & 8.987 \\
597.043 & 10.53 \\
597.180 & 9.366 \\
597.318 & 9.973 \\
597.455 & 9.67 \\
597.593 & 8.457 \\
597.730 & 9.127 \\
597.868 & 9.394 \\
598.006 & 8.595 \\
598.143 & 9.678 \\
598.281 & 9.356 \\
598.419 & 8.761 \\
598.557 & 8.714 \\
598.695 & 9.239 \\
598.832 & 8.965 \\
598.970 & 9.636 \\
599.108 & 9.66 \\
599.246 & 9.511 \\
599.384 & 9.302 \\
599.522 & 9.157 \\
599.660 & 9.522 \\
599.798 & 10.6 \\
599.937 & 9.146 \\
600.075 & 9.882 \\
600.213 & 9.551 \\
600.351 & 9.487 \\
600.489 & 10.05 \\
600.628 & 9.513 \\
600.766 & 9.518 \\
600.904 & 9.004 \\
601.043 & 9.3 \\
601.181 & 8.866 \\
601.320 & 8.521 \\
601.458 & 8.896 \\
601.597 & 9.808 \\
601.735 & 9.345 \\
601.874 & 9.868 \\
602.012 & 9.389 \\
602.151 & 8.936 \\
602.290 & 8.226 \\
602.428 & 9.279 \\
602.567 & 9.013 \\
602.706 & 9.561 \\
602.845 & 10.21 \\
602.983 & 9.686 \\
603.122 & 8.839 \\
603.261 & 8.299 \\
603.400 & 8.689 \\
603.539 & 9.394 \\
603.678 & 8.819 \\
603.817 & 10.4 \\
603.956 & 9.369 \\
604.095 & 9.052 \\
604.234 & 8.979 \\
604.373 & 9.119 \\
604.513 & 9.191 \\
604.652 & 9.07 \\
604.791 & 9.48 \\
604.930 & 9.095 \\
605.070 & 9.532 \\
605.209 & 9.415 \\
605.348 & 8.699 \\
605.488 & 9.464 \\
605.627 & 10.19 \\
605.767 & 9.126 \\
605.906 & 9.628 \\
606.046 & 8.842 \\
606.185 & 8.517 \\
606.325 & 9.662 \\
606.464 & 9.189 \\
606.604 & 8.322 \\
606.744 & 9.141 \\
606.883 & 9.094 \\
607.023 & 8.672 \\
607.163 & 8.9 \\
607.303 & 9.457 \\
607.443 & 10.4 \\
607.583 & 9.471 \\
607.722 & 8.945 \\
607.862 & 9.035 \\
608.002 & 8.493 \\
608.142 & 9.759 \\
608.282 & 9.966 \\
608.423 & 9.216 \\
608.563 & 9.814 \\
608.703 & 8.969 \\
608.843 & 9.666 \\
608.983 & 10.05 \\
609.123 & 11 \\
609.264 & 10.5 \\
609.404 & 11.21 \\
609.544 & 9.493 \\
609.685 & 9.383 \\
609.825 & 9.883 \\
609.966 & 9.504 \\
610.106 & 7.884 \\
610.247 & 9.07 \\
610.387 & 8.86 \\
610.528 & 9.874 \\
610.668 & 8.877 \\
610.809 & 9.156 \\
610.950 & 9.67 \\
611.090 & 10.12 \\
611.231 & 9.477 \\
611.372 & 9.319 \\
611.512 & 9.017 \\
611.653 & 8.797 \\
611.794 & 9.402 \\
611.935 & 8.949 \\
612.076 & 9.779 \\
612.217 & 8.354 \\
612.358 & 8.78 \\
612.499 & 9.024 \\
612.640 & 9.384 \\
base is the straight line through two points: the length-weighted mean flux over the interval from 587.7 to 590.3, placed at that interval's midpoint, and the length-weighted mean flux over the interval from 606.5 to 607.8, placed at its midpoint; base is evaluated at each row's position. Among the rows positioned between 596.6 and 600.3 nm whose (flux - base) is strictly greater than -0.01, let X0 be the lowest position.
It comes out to 596.630 nm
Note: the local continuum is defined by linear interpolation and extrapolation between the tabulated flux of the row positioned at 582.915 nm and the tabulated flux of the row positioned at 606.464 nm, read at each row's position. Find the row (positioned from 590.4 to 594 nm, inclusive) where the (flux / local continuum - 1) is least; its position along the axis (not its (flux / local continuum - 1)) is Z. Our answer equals 593.889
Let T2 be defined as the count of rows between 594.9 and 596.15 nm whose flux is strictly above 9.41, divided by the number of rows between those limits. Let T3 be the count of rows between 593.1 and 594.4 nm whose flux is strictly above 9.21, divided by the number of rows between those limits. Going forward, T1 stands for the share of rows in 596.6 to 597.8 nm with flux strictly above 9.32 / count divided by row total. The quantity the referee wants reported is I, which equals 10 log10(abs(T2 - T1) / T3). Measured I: 0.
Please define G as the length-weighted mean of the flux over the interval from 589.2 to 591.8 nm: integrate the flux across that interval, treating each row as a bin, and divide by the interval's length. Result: 9.32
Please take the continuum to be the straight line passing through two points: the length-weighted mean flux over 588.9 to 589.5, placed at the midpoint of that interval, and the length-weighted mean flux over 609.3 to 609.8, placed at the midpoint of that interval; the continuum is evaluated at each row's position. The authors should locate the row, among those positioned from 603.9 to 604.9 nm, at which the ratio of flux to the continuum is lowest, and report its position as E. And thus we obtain 604.234 nm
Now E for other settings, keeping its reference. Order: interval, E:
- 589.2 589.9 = 589.258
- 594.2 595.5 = 595.258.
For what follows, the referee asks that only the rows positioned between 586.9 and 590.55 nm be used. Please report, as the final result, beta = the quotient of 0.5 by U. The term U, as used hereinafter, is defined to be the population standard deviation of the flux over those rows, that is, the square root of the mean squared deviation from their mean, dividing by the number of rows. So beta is 0.4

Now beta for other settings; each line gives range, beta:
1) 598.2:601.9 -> 1.1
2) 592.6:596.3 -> 0.7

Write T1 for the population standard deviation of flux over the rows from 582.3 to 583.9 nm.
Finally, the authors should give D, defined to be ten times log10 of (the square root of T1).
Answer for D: -0.2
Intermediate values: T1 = 0.91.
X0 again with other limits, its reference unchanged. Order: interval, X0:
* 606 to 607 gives 606.325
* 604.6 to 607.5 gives 604.791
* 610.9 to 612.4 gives 610.950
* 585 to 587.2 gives 585.067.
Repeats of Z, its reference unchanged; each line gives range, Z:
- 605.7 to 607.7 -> 606.604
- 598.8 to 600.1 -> 598.832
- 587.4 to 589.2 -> 588.986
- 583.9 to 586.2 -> 585.875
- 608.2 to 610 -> 608.703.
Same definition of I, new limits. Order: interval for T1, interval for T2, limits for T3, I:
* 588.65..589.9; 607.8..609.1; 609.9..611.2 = -6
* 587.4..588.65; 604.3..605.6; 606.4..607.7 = -2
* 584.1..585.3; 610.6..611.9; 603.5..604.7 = -2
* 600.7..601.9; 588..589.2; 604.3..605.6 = -1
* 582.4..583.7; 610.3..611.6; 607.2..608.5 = -8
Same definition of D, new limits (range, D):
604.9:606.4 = -1.7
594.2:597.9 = -0.5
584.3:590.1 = 0.4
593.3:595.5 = -0.9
